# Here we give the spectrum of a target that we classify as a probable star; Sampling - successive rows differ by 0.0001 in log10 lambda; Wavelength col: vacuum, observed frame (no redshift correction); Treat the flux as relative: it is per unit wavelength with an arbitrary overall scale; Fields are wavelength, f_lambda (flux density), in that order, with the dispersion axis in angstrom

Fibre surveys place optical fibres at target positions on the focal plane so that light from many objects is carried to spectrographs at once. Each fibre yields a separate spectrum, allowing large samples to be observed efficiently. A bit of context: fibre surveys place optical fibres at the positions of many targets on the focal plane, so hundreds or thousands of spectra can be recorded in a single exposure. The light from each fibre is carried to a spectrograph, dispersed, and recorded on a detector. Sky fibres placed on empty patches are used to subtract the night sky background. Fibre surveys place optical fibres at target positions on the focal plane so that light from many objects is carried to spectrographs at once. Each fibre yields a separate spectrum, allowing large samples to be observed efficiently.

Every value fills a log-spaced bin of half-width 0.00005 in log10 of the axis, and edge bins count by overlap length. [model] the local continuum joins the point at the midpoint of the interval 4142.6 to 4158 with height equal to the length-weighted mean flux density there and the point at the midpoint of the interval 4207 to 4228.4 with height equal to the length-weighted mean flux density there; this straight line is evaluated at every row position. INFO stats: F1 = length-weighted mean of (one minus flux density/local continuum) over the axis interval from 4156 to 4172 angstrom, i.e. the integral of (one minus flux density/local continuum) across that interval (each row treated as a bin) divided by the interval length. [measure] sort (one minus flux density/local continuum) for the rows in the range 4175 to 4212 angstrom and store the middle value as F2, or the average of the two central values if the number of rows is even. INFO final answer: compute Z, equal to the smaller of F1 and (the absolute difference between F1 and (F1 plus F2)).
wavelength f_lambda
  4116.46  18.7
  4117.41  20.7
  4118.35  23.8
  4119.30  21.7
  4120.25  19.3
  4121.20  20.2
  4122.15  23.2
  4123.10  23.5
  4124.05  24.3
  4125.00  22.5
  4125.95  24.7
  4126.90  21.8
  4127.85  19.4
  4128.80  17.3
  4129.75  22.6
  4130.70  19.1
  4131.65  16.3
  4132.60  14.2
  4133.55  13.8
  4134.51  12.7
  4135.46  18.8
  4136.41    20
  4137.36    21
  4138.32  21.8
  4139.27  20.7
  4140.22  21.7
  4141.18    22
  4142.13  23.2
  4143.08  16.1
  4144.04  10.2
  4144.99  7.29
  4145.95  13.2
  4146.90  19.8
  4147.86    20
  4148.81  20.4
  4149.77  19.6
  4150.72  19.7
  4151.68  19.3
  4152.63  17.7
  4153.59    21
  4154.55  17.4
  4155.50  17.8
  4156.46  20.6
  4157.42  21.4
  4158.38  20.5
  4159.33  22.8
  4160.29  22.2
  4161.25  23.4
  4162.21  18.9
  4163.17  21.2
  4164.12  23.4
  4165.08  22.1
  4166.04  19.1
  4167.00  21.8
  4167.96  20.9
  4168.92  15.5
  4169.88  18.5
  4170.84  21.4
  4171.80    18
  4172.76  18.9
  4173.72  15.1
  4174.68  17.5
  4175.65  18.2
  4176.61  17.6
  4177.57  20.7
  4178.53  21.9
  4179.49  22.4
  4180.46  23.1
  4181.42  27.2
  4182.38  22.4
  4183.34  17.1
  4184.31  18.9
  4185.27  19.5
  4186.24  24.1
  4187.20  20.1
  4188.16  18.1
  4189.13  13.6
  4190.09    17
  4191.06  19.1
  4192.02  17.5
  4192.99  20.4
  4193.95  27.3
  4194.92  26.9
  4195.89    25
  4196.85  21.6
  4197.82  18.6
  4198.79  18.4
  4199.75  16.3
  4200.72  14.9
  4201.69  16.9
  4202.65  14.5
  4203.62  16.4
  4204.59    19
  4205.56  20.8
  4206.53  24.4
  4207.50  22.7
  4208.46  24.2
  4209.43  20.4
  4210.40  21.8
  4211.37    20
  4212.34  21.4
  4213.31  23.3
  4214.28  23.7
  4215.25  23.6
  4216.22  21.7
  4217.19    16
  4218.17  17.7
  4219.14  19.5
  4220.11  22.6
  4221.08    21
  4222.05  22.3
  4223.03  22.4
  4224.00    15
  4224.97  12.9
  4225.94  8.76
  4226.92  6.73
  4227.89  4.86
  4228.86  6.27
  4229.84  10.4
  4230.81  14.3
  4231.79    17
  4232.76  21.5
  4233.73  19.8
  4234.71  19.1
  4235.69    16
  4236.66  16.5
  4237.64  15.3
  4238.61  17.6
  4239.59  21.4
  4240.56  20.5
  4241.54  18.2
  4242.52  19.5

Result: -0.162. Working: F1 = -0.162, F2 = -0.08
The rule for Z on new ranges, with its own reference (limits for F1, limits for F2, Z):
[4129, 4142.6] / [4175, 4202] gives -0.099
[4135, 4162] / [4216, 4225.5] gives -0.096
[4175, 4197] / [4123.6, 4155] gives -0.143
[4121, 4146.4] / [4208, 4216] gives -0.093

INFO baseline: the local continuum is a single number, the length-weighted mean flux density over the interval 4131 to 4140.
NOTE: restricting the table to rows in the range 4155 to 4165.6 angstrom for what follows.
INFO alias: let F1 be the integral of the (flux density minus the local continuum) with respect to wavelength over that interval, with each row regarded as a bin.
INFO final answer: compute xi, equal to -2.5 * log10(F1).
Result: -3.90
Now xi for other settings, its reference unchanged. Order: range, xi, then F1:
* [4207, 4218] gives -4.04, 41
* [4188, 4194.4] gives -2.17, 7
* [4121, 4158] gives -4.19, 47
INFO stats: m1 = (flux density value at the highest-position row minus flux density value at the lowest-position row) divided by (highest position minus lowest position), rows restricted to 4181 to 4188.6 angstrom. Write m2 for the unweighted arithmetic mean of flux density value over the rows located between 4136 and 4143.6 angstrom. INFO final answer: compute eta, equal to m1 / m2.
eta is -0.065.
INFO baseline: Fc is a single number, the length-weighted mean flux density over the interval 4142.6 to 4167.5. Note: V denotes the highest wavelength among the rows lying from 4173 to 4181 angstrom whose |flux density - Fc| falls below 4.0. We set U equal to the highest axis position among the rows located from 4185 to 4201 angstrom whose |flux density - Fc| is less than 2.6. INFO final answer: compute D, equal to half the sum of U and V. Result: 4189.6 angstrom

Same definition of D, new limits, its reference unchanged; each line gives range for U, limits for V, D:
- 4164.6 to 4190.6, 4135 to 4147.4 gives 4168.5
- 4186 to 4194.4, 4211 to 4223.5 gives 4208.0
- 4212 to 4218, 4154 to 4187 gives 4200.7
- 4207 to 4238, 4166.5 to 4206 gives 4220.1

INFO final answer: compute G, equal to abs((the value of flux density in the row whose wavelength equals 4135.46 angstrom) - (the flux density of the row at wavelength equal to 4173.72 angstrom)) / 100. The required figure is 0.037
